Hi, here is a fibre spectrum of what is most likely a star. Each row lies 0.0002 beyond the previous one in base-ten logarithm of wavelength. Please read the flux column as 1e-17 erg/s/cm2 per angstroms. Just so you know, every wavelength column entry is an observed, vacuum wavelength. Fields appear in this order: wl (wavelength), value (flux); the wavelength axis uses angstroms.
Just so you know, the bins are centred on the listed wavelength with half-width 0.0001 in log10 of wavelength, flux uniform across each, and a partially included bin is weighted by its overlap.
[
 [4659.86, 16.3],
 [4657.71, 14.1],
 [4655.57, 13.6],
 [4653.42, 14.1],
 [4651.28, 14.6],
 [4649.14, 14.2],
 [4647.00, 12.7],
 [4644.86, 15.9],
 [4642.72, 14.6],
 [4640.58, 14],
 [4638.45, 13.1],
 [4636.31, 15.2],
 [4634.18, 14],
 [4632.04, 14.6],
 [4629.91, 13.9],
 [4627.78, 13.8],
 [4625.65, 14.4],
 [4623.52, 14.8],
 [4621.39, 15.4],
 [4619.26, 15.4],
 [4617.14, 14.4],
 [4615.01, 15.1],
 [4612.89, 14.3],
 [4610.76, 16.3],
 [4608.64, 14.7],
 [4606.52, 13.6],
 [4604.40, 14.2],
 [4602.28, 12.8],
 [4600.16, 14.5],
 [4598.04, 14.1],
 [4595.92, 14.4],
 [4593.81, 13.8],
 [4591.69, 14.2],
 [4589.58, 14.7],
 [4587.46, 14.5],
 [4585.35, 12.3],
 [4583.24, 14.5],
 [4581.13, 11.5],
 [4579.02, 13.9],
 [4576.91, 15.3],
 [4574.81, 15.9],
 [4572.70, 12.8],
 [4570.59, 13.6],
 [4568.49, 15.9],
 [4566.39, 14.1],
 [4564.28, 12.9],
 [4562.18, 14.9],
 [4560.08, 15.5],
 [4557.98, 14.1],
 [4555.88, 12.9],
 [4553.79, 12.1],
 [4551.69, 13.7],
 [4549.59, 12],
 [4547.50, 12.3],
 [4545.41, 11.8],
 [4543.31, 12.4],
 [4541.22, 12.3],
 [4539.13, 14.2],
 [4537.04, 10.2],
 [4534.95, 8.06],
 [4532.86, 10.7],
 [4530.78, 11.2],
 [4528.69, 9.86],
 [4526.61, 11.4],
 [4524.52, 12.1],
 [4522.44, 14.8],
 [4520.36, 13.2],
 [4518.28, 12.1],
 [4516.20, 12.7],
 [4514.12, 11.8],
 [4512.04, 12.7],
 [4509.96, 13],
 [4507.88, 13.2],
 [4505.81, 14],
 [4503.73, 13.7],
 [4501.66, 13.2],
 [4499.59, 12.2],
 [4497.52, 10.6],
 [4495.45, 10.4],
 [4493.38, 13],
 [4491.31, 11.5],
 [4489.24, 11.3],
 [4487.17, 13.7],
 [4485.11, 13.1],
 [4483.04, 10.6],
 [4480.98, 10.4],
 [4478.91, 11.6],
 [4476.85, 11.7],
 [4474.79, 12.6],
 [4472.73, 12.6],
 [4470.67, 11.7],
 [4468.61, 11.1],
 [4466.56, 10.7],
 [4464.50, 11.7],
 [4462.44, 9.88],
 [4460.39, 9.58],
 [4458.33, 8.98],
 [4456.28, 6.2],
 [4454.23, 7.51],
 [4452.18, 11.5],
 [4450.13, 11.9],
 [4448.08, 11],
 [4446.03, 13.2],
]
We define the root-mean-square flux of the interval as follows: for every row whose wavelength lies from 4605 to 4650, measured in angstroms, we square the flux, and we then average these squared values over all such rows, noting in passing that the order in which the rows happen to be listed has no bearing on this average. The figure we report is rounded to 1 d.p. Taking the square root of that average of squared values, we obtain 14.5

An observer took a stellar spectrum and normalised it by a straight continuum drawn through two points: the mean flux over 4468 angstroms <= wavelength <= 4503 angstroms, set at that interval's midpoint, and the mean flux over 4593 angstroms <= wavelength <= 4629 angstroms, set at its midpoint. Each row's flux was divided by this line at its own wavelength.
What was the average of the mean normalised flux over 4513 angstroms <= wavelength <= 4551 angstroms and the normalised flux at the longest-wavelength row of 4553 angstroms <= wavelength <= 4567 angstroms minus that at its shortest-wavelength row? 0.53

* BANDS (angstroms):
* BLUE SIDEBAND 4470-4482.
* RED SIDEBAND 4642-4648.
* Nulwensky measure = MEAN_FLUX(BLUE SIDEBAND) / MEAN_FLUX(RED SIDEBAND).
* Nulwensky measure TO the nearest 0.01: 0.82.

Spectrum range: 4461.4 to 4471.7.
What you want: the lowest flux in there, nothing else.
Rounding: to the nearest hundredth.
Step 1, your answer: 9.88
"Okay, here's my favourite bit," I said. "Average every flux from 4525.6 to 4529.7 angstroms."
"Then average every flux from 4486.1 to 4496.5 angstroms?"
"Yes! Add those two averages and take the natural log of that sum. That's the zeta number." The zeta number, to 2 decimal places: 3.12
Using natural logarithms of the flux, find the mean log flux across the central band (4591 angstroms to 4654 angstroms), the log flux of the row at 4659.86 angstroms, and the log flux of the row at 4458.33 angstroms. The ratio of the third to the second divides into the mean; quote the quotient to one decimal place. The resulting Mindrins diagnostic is 3.4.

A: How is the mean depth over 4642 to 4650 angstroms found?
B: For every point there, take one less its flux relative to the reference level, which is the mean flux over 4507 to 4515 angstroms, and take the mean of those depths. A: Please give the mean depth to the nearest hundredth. -0.13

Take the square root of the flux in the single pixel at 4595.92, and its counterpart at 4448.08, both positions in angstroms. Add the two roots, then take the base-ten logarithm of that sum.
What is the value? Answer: 0.852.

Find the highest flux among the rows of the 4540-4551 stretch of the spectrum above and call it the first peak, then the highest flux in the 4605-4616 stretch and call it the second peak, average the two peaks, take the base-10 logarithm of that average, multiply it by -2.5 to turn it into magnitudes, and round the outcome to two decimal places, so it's -2.89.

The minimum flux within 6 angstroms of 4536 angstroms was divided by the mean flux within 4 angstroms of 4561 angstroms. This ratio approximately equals 0.56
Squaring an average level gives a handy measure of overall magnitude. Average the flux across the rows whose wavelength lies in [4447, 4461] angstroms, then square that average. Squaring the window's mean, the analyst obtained 91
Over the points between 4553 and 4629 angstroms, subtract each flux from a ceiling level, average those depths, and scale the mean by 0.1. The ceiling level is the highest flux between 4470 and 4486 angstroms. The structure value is -0.11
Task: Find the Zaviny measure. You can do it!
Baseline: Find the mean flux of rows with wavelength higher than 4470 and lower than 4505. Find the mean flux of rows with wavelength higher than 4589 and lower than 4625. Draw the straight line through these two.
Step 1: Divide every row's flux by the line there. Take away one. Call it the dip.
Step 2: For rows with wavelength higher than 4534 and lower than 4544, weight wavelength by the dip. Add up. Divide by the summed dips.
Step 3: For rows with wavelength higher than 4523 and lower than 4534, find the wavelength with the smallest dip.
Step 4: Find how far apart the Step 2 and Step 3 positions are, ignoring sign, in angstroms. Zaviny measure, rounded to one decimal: 7.8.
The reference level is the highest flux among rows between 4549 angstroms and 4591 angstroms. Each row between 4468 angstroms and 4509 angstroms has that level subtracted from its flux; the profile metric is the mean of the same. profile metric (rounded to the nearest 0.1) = -3.8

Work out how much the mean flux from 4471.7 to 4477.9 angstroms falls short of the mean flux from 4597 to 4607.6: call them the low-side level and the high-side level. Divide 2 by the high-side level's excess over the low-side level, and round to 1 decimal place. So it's 1.3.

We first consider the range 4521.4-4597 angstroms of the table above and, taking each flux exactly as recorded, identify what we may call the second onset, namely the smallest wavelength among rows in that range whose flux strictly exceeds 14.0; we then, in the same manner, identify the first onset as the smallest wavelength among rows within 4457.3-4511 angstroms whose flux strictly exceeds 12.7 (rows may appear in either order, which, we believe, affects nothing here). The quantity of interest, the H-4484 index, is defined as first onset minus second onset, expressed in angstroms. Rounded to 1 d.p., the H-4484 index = -37.3 angstroms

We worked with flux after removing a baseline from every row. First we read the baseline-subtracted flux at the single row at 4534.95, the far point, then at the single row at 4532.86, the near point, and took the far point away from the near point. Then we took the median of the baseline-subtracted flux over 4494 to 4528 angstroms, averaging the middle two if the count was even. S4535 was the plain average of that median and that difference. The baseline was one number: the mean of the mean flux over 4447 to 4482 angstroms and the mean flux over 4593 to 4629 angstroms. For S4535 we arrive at 1.4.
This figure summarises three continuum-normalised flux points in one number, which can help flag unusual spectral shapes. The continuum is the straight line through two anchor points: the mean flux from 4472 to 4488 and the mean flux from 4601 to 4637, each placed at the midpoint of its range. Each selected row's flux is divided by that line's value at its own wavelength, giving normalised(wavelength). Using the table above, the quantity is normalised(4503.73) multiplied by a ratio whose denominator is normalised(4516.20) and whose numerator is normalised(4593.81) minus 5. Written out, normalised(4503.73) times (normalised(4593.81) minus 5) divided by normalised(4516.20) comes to -4.4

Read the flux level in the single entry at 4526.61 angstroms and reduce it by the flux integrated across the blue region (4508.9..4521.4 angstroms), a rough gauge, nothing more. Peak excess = -146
